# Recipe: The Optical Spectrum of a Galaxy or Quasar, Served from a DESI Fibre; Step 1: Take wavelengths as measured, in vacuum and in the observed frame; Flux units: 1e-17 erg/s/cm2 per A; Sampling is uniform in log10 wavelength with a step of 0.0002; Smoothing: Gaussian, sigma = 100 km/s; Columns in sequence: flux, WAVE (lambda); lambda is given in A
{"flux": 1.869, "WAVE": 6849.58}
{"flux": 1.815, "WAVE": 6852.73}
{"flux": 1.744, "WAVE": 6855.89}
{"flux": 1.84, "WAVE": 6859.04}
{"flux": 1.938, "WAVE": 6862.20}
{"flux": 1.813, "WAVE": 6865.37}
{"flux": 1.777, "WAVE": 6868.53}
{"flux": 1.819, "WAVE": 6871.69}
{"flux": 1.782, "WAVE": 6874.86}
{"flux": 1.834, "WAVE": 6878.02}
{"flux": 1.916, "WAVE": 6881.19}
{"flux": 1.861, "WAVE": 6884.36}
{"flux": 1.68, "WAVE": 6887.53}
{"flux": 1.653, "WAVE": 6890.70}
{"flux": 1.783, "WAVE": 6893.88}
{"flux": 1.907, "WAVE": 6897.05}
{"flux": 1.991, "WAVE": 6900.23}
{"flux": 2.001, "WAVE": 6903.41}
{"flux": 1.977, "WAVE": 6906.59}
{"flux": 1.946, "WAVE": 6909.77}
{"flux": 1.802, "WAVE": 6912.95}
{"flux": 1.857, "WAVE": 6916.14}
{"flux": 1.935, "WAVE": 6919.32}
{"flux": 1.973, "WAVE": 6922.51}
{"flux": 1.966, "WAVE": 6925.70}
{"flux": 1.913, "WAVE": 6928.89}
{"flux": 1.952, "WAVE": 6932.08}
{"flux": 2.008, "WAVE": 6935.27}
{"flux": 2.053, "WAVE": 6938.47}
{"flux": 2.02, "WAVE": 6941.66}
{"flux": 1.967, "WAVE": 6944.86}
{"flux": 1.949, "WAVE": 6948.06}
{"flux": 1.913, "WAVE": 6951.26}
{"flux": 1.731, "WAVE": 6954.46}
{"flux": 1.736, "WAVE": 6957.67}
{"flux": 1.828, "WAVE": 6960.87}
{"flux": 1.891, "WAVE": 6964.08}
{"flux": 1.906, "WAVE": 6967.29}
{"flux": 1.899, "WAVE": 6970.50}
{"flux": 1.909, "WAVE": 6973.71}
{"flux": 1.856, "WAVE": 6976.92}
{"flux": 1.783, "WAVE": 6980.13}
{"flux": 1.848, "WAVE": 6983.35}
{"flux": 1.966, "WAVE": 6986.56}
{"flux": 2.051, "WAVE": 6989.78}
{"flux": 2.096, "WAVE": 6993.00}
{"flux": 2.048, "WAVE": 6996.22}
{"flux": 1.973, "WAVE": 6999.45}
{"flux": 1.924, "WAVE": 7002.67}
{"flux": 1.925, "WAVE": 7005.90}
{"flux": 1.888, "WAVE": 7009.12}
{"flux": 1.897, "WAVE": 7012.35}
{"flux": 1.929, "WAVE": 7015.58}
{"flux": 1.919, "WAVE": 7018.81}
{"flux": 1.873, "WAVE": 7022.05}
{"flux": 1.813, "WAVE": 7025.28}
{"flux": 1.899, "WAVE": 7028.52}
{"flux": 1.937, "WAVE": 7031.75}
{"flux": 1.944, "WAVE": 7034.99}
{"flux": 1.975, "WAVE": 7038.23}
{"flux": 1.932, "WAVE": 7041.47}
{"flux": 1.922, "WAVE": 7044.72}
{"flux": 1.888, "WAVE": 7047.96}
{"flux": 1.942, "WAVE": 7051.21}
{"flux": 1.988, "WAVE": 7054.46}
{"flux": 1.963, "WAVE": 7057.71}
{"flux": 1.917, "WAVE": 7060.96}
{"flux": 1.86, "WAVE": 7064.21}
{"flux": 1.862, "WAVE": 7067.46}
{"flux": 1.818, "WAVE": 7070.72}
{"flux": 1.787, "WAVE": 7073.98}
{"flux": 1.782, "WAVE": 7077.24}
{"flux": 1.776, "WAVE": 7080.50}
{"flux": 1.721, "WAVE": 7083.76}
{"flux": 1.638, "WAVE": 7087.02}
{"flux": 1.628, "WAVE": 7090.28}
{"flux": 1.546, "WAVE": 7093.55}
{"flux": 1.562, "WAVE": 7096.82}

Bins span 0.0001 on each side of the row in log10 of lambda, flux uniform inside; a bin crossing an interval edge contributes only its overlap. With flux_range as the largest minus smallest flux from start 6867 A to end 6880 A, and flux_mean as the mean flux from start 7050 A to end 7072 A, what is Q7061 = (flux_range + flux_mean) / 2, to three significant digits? 0.982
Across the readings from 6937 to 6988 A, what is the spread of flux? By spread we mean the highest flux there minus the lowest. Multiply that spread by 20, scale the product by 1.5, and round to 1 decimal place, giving 9.7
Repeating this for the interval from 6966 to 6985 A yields 3.8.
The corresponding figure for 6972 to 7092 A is 14.0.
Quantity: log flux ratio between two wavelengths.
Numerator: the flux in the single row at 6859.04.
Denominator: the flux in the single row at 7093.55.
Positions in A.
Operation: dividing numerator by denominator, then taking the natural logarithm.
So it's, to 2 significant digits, 0.17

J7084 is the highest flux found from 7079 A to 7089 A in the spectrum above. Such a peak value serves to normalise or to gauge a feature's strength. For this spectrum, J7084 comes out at 1.776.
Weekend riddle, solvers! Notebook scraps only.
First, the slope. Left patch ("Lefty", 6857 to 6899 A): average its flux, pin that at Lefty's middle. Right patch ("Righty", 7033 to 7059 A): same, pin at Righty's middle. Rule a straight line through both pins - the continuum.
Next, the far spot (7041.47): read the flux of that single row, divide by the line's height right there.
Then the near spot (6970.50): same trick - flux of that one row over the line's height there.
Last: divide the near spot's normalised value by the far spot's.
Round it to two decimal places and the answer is 1.01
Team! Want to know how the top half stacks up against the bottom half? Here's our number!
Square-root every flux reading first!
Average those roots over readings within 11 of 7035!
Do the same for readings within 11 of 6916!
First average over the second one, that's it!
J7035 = 1.00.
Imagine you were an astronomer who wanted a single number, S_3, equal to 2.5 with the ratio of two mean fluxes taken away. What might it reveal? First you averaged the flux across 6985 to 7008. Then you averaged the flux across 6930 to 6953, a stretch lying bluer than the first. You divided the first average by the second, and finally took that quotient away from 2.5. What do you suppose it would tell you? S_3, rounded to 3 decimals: 1.491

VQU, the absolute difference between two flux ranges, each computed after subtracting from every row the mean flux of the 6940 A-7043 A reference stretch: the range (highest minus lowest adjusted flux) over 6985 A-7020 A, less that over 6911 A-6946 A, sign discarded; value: 0.043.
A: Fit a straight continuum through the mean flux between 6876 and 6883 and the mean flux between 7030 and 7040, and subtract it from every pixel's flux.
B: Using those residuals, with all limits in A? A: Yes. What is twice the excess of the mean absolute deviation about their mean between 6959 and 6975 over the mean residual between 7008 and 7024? 0.13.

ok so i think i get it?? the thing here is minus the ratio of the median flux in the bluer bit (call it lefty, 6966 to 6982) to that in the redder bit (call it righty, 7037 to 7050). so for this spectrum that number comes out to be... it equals -0.99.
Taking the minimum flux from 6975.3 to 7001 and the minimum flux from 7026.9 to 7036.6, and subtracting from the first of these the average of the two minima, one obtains -0.06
